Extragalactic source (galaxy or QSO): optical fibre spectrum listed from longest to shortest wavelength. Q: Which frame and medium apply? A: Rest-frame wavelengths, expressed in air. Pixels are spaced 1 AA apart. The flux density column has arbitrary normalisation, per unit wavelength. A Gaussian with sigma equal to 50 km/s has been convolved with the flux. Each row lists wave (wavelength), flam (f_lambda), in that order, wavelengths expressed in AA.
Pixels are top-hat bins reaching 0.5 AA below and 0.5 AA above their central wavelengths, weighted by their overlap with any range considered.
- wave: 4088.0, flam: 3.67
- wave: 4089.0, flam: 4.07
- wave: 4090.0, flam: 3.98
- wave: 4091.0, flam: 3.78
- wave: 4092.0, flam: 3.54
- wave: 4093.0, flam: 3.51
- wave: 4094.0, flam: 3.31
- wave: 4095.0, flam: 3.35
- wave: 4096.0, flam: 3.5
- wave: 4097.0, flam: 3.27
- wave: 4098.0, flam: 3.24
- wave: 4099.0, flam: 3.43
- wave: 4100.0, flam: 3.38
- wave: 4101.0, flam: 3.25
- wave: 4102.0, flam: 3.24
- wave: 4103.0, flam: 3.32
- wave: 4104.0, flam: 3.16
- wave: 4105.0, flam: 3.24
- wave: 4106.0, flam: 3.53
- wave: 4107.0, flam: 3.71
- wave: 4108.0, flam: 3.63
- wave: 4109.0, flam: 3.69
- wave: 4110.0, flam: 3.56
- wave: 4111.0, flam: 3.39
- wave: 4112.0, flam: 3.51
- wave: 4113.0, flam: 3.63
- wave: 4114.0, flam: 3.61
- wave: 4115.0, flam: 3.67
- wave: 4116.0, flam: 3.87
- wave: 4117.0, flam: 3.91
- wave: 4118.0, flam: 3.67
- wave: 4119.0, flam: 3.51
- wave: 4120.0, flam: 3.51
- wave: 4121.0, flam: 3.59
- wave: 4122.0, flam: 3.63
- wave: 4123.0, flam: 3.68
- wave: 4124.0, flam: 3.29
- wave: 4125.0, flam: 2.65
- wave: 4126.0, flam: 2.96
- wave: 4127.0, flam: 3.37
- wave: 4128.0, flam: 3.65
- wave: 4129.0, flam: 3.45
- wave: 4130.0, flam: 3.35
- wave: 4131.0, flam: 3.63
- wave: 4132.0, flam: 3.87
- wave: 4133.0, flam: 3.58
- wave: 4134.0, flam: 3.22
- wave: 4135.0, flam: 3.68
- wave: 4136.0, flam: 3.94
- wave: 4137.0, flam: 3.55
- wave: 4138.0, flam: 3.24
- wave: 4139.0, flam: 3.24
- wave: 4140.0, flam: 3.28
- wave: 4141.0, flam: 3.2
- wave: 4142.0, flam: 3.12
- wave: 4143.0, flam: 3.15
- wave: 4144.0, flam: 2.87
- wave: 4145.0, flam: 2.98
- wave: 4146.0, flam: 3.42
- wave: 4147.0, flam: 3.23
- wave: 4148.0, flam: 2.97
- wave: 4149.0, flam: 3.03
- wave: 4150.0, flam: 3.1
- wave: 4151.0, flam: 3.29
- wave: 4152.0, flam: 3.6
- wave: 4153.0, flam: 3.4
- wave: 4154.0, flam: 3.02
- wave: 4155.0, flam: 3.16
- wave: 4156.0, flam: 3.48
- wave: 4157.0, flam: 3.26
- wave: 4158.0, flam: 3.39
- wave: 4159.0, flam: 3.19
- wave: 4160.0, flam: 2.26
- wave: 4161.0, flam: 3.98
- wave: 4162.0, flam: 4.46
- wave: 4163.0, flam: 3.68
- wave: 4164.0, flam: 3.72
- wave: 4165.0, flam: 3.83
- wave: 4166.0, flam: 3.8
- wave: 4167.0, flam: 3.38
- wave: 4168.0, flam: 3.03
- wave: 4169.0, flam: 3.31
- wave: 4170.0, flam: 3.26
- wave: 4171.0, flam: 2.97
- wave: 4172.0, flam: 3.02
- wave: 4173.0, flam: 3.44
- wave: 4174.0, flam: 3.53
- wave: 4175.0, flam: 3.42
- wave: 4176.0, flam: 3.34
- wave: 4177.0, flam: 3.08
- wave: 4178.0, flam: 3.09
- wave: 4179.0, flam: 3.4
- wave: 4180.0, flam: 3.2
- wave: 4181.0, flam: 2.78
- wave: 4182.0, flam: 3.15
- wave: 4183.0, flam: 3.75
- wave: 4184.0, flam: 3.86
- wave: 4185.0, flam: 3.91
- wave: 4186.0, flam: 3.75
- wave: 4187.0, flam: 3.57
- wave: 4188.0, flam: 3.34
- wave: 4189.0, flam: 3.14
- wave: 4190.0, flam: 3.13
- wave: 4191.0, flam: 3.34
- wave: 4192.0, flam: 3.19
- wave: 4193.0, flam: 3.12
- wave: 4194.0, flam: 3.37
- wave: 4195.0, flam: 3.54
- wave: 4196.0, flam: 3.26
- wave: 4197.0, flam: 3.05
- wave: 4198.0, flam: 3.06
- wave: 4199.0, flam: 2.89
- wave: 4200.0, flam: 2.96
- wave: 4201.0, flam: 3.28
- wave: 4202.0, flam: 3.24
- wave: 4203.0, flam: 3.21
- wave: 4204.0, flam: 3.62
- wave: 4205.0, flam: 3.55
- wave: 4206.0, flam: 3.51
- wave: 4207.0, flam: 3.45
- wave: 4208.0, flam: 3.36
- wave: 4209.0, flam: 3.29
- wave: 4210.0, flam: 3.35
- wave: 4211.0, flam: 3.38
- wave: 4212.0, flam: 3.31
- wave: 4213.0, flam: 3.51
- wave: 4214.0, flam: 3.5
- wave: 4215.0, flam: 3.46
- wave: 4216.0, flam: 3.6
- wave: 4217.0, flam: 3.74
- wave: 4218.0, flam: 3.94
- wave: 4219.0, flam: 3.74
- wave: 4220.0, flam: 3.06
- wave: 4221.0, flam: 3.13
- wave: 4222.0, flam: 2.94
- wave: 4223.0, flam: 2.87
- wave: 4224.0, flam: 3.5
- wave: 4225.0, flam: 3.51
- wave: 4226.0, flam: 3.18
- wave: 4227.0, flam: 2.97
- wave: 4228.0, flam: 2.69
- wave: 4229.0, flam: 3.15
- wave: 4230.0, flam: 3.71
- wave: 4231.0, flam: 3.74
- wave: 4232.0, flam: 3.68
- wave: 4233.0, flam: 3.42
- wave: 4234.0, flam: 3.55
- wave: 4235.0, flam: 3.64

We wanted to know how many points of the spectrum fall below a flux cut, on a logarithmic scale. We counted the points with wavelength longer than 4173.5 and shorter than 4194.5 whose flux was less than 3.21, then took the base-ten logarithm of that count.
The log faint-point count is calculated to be 0.95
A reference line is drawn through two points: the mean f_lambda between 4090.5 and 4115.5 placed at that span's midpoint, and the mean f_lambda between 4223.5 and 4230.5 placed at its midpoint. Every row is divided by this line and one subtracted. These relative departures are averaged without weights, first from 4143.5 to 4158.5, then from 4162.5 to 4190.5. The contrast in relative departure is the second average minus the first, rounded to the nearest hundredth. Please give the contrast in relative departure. 0.07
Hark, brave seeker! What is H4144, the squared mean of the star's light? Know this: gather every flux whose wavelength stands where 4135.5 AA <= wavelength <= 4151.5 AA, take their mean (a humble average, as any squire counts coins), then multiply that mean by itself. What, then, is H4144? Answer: 10.4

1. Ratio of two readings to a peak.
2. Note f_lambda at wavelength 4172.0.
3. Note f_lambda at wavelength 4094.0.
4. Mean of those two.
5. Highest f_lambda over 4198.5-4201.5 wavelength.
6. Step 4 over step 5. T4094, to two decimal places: 0.96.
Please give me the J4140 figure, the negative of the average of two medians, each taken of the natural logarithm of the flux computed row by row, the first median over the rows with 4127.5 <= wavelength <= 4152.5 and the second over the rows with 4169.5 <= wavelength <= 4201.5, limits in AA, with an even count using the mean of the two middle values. -1.18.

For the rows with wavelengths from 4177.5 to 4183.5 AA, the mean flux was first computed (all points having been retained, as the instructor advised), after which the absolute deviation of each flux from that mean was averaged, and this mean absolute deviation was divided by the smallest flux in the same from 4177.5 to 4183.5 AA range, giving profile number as 0.083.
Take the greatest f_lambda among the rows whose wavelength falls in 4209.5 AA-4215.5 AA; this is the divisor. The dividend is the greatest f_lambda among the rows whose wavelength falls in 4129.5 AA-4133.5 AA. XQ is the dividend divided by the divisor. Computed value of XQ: 1.10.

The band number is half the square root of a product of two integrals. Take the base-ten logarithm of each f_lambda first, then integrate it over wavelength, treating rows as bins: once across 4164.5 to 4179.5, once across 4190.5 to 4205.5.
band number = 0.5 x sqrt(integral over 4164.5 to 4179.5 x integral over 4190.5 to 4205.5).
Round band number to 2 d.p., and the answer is 3.87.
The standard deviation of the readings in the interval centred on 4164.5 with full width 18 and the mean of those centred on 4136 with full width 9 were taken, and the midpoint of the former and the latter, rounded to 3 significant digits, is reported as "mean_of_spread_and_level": 1.99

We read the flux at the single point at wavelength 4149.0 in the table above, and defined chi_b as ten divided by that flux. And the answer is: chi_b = 3.3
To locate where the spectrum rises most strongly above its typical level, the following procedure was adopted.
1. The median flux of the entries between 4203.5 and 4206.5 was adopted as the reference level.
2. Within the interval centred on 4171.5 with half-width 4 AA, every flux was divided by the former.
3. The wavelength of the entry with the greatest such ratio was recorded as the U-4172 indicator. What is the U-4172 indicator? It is 4174.0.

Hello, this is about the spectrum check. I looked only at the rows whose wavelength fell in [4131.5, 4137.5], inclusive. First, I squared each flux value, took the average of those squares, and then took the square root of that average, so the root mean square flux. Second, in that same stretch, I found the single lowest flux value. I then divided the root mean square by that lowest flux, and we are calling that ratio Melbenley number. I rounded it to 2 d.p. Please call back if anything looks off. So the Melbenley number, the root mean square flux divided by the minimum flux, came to 1.13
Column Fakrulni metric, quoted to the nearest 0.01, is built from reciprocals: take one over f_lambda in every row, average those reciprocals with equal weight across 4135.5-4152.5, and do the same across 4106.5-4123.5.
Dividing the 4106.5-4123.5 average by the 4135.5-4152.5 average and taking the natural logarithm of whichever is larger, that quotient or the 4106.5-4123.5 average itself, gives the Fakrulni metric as -0.12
